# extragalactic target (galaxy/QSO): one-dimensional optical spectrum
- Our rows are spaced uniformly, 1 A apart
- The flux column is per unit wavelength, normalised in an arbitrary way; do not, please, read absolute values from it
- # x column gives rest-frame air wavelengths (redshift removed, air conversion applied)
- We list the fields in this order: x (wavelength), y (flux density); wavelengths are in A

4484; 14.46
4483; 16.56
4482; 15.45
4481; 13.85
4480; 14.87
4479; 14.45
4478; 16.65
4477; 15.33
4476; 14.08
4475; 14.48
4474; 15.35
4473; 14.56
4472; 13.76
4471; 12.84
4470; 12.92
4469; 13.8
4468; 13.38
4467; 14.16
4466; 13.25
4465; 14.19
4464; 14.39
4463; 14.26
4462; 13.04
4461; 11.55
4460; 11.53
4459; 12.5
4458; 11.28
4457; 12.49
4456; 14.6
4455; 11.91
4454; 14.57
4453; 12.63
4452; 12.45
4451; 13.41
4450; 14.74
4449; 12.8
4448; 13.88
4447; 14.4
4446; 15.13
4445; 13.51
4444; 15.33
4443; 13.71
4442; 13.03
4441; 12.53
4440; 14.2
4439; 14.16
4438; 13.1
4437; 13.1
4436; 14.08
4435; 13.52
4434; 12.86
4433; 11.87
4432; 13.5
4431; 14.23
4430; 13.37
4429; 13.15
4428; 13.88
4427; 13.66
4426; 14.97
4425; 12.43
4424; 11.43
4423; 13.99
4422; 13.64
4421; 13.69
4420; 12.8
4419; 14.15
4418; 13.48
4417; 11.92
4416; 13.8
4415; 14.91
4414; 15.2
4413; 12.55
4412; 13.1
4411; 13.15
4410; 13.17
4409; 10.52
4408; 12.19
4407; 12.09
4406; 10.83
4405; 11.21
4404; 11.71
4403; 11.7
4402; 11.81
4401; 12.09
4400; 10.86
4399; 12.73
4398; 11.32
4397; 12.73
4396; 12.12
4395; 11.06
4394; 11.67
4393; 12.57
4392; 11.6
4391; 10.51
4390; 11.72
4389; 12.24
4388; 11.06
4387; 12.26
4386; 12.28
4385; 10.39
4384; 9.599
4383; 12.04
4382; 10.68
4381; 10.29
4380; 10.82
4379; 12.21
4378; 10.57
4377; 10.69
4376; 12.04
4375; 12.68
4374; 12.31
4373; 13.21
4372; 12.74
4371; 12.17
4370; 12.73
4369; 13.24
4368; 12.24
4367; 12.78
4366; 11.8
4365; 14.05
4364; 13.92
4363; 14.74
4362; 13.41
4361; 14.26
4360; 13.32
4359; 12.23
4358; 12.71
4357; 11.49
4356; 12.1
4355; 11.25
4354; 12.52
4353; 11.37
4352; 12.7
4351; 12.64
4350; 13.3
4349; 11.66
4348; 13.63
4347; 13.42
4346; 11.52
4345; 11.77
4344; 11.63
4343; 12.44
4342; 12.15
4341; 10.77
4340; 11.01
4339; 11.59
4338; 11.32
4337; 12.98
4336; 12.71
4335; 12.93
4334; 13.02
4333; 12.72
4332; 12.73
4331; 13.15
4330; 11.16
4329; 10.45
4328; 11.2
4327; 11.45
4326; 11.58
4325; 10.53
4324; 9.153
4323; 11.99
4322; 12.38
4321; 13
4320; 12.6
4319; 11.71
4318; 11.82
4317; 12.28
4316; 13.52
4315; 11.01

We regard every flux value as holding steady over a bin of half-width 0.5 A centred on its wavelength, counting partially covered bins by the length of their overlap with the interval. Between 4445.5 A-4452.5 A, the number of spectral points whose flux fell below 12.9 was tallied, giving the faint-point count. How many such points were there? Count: 2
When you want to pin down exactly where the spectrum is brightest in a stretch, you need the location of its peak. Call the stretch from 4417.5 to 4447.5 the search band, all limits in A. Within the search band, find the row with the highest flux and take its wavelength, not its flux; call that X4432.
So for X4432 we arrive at 4444 A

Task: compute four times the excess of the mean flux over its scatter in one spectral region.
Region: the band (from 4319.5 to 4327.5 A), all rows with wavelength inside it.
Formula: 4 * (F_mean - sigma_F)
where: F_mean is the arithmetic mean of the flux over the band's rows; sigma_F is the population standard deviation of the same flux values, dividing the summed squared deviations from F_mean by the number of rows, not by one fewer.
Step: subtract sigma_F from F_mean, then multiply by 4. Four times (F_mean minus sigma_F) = 41.7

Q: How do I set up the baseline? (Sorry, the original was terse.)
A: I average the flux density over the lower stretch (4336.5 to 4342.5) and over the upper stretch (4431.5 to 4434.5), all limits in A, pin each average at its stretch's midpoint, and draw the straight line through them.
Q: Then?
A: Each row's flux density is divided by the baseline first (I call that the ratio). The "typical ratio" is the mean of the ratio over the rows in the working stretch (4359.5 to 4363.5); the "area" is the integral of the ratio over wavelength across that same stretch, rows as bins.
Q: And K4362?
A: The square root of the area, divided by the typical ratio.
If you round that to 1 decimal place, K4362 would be 1.8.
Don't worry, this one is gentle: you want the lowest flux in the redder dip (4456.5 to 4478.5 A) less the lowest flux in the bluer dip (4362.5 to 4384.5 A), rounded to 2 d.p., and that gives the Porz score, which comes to 1.68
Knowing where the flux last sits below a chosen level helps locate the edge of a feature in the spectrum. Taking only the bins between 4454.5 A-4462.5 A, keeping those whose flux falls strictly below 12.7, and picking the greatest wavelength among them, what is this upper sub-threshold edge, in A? 4461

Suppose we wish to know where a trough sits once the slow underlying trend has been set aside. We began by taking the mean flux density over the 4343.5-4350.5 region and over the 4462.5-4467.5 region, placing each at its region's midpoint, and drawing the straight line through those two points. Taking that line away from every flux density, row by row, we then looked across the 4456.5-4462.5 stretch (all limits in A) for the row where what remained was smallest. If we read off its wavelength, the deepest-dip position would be 4458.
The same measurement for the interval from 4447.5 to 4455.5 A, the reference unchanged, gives 4455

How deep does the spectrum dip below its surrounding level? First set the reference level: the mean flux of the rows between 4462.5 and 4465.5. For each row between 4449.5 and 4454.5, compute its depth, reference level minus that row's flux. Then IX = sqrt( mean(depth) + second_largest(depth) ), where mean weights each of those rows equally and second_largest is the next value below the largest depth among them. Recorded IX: 1.54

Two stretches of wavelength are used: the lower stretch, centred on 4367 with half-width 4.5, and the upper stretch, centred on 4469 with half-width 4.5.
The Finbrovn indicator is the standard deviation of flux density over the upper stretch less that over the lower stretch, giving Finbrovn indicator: -0.4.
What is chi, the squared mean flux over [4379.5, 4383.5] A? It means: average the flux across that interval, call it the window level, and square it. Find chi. 120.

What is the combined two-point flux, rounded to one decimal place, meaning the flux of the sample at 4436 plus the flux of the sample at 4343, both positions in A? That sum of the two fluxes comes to 26.5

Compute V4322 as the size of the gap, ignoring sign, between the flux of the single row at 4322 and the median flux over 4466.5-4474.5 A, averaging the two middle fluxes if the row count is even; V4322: 1.4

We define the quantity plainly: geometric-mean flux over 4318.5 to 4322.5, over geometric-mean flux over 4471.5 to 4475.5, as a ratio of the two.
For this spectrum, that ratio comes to 0.85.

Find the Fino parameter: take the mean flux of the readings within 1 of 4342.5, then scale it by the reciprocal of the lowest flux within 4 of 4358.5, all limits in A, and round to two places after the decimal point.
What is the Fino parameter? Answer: 1.09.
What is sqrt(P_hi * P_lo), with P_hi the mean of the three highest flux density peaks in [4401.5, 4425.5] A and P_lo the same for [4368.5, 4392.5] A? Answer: 13.9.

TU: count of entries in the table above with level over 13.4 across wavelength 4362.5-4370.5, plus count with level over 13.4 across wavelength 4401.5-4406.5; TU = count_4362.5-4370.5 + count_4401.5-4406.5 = 3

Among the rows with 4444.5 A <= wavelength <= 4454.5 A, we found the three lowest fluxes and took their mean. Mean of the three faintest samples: 12.6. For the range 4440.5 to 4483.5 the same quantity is 11.5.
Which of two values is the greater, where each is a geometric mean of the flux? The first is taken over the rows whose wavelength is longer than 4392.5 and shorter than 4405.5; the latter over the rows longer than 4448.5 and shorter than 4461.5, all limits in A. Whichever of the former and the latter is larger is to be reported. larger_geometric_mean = 12.8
